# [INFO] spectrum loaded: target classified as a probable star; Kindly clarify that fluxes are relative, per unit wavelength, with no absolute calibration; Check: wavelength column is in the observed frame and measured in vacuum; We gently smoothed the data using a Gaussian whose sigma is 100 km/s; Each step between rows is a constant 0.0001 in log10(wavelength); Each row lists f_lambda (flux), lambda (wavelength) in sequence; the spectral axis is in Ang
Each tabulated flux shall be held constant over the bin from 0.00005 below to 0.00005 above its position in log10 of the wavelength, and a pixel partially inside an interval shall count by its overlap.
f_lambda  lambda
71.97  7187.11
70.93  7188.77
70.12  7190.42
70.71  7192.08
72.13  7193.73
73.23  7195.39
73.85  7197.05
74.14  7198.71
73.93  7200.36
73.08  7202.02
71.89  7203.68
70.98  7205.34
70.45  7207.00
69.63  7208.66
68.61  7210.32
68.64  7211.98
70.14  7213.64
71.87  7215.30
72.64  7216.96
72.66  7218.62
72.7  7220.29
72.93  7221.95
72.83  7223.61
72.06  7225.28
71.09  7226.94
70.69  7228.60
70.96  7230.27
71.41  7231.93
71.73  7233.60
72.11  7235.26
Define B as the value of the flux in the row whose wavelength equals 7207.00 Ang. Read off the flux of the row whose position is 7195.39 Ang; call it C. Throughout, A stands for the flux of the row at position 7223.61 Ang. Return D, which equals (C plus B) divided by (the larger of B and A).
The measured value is 1.97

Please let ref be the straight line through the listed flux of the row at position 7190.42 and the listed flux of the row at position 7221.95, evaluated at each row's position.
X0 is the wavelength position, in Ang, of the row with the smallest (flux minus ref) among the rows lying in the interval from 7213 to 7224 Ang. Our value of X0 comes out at 7213.64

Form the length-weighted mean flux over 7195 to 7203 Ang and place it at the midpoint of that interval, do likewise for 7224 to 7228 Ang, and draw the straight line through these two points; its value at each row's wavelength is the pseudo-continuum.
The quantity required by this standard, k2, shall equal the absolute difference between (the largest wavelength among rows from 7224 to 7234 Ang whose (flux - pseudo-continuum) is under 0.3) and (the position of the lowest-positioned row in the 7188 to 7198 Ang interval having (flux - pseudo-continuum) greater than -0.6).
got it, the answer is 34.9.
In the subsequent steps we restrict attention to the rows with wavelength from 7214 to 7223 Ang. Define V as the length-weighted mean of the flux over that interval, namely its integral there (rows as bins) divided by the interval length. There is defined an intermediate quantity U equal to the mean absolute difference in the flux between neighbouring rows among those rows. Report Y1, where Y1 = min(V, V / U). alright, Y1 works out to 72.5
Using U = 0.3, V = 72.5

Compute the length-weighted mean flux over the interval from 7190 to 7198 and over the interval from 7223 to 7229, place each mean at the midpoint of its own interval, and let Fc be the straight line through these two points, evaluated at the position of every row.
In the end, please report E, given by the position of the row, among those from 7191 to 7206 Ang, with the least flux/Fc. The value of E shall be 7192.08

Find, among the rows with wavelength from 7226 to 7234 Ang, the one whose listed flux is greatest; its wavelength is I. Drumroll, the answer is 7233.60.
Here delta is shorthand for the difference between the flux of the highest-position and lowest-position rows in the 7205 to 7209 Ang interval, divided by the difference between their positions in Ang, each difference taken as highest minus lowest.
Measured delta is -0.4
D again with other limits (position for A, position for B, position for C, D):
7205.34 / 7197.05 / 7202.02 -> 1.99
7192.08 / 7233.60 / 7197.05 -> 2.03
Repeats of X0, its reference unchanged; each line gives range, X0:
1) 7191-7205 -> 7192.08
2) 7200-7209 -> 7208.66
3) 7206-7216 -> 7211.98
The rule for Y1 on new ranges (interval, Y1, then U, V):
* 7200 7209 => 71.6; 0.9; 71.6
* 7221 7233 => 71.7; 0.5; 71.7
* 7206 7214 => 69.5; 0.8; 69.5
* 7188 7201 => 72.4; 0.7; 72.4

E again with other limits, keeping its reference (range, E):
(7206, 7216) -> 7210.32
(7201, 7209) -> 7208.66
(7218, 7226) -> 7225.28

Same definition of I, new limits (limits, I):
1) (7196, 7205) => 7198.71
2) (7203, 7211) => 7203.68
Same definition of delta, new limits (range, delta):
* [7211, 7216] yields 1.0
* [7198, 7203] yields -0.3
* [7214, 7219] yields 0.2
